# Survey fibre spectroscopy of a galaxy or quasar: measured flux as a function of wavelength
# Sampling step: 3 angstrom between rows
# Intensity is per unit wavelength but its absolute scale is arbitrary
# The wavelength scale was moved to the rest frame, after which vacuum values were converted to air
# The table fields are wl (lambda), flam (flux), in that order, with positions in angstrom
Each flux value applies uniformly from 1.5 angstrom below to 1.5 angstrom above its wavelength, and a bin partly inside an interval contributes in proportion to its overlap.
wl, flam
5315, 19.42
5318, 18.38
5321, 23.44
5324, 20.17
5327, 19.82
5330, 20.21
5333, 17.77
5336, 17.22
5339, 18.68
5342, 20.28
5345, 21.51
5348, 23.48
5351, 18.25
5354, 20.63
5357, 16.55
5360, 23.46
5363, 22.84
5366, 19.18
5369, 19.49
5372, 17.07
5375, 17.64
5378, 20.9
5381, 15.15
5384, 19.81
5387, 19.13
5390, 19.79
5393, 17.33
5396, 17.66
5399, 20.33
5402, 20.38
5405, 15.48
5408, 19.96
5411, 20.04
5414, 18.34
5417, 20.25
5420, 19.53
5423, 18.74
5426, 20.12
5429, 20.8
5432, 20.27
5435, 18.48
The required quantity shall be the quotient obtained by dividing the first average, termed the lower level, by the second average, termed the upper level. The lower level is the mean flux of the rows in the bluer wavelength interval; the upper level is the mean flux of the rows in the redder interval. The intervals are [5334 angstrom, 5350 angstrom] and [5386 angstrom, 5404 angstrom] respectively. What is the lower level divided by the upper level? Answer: 1.06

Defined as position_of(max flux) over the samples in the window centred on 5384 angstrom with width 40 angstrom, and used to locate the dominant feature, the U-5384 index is 5378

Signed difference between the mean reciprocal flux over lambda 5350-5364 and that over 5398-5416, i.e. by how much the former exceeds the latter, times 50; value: -0.14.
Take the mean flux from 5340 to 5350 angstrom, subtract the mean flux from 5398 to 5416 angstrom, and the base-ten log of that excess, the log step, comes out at 0.4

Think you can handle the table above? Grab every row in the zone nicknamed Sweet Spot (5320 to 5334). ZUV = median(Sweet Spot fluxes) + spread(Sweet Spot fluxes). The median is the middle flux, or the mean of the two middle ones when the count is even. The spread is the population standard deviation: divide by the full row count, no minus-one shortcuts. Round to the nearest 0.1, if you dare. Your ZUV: 22.0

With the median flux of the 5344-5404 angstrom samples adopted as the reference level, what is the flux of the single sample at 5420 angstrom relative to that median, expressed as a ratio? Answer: 0.99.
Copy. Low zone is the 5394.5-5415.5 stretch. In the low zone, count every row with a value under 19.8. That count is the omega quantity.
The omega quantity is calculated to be 3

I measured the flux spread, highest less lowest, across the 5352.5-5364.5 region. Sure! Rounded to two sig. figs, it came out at 6.9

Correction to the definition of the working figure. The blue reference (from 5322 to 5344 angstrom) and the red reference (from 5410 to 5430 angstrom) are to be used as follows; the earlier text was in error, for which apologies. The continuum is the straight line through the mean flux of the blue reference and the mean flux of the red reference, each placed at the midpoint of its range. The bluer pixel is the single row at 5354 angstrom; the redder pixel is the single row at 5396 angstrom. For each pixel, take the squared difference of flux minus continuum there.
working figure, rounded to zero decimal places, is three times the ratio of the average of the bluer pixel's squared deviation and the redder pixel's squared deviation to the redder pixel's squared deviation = 2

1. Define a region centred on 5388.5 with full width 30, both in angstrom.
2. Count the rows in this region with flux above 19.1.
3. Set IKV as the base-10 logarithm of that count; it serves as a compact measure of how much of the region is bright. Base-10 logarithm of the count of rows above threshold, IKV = 0.78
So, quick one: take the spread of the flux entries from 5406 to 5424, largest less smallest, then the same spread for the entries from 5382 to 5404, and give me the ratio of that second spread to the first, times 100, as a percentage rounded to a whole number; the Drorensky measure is 160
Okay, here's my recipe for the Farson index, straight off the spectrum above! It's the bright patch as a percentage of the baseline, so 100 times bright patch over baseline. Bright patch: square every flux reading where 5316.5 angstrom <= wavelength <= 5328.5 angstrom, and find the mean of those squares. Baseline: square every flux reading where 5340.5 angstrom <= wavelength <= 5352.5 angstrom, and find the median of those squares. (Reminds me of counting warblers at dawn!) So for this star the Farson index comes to 97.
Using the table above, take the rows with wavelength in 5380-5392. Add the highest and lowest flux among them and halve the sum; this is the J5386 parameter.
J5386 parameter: 17.5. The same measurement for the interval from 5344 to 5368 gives 20.0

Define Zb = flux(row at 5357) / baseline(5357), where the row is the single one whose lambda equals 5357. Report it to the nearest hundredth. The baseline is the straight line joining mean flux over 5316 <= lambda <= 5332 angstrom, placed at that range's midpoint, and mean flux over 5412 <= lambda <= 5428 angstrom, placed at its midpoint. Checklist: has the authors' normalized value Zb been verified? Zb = 0.83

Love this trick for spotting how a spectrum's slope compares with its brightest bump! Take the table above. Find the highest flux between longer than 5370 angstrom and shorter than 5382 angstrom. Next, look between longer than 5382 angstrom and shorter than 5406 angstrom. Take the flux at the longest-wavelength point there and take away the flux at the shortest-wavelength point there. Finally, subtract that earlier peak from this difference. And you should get -25.2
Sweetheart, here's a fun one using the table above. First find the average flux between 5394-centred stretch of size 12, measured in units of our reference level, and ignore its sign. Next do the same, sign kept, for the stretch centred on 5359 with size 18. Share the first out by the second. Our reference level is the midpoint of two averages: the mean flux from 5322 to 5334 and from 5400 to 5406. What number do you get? 0.93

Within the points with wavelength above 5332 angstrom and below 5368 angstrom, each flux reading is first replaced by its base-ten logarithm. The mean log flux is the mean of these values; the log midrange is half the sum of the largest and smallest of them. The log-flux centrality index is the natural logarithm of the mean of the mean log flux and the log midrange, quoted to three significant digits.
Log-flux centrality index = 0.260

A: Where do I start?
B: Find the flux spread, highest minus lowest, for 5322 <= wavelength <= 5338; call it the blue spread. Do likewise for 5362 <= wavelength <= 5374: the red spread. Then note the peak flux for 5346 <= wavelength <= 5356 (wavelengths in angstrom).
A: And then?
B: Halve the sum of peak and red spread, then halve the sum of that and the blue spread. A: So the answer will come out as 8.81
